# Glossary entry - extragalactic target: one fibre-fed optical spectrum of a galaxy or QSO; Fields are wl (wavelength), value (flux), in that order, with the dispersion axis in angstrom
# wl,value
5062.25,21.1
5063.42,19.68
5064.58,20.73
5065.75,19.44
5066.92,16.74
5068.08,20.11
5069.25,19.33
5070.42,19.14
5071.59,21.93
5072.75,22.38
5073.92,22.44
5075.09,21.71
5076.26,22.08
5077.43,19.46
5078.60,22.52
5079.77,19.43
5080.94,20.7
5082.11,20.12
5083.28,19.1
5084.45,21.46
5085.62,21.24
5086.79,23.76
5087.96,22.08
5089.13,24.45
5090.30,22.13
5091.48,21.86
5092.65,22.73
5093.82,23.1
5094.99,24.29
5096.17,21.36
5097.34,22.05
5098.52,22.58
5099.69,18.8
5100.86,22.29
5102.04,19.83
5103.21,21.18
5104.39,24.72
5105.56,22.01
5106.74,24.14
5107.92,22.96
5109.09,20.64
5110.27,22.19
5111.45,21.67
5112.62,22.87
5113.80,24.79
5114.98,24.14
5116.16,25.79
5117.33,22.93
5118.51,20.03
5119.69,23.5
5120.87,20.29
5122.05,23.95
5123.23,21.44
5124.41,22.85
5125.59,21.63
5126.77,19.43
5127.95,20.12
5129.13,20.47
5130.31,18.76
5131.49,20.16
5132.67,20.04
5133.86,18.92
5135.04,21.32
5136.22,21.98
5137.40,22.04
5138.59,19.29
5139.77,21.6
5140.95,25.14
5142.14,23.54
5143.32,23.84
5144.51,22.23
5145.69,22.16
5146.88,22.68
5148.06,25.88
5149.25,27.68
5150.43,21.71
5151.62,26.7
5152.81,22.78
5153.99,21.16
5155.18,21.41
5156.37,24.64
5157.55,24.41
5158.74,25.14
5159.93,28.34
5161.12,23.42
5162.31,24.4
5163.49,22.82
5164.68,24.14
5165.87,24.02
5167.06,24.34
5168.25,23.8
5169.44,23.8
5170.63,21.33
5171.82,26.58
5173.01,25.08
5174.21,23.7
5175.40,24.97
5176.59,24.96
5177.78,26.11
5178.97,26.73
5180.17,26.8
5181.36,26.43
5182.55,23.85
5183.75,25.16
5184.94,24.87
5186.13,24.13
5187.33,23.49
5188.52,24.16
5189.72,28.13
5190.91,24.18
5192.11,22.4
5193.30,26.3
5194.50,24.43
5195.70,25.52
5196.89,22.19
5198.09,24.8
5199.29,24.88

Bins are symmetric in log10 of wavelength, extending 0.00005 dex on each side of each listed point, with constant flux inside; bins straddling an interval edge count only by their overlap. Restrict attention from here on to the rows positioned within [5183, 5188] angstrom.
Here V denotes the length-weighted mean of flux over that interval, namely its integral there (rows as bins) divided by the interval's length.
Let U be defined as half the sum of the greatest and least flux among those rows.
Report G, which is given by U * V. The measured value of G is 593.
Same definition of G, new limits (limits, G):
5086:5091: 535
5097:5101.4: 443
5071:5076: 488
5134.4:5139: 438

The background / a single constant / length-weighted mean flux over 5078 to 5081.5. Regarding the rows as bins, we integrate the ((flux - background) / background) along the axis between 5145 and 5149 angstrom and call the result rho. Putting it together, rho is 0.6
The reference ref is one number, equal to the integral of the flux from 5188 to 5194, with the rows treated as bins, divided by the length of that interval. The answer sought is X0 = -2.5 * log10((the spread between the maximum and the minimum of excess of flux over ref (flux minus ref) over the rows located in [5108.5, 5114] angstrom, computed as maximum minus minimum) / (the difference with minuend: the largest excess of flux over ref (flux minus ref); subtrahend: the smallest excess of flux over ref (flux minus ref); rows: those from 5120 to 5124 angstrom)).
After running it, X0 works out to -0.1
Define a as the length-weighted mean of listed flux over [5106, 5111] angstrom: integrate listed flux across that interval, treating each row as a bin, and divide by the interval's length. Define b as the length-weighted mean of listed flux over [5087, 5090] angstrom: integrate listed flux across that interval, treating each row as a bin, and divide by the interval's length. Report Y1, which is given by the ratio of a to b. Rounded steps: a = 22.4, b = 23.3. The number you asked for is 0.96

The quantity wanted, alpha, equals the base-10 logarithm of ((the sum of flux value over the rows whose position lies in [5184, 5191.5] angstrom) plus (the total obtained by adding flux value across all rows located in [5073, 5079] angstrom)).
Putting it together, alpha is 2.41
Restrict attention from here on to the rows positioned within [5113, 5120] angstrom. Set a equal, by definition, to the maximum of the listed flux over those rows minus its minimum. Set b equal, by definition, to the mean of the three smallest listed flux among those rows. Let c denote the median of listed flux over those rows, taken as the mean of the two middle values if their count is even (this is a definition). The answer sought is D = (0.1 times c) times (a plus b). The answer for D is 66.5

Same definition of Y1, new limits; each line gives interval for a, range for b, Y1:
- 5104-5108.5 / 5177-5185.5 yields 0.91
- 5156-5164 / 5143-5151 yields 1.04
